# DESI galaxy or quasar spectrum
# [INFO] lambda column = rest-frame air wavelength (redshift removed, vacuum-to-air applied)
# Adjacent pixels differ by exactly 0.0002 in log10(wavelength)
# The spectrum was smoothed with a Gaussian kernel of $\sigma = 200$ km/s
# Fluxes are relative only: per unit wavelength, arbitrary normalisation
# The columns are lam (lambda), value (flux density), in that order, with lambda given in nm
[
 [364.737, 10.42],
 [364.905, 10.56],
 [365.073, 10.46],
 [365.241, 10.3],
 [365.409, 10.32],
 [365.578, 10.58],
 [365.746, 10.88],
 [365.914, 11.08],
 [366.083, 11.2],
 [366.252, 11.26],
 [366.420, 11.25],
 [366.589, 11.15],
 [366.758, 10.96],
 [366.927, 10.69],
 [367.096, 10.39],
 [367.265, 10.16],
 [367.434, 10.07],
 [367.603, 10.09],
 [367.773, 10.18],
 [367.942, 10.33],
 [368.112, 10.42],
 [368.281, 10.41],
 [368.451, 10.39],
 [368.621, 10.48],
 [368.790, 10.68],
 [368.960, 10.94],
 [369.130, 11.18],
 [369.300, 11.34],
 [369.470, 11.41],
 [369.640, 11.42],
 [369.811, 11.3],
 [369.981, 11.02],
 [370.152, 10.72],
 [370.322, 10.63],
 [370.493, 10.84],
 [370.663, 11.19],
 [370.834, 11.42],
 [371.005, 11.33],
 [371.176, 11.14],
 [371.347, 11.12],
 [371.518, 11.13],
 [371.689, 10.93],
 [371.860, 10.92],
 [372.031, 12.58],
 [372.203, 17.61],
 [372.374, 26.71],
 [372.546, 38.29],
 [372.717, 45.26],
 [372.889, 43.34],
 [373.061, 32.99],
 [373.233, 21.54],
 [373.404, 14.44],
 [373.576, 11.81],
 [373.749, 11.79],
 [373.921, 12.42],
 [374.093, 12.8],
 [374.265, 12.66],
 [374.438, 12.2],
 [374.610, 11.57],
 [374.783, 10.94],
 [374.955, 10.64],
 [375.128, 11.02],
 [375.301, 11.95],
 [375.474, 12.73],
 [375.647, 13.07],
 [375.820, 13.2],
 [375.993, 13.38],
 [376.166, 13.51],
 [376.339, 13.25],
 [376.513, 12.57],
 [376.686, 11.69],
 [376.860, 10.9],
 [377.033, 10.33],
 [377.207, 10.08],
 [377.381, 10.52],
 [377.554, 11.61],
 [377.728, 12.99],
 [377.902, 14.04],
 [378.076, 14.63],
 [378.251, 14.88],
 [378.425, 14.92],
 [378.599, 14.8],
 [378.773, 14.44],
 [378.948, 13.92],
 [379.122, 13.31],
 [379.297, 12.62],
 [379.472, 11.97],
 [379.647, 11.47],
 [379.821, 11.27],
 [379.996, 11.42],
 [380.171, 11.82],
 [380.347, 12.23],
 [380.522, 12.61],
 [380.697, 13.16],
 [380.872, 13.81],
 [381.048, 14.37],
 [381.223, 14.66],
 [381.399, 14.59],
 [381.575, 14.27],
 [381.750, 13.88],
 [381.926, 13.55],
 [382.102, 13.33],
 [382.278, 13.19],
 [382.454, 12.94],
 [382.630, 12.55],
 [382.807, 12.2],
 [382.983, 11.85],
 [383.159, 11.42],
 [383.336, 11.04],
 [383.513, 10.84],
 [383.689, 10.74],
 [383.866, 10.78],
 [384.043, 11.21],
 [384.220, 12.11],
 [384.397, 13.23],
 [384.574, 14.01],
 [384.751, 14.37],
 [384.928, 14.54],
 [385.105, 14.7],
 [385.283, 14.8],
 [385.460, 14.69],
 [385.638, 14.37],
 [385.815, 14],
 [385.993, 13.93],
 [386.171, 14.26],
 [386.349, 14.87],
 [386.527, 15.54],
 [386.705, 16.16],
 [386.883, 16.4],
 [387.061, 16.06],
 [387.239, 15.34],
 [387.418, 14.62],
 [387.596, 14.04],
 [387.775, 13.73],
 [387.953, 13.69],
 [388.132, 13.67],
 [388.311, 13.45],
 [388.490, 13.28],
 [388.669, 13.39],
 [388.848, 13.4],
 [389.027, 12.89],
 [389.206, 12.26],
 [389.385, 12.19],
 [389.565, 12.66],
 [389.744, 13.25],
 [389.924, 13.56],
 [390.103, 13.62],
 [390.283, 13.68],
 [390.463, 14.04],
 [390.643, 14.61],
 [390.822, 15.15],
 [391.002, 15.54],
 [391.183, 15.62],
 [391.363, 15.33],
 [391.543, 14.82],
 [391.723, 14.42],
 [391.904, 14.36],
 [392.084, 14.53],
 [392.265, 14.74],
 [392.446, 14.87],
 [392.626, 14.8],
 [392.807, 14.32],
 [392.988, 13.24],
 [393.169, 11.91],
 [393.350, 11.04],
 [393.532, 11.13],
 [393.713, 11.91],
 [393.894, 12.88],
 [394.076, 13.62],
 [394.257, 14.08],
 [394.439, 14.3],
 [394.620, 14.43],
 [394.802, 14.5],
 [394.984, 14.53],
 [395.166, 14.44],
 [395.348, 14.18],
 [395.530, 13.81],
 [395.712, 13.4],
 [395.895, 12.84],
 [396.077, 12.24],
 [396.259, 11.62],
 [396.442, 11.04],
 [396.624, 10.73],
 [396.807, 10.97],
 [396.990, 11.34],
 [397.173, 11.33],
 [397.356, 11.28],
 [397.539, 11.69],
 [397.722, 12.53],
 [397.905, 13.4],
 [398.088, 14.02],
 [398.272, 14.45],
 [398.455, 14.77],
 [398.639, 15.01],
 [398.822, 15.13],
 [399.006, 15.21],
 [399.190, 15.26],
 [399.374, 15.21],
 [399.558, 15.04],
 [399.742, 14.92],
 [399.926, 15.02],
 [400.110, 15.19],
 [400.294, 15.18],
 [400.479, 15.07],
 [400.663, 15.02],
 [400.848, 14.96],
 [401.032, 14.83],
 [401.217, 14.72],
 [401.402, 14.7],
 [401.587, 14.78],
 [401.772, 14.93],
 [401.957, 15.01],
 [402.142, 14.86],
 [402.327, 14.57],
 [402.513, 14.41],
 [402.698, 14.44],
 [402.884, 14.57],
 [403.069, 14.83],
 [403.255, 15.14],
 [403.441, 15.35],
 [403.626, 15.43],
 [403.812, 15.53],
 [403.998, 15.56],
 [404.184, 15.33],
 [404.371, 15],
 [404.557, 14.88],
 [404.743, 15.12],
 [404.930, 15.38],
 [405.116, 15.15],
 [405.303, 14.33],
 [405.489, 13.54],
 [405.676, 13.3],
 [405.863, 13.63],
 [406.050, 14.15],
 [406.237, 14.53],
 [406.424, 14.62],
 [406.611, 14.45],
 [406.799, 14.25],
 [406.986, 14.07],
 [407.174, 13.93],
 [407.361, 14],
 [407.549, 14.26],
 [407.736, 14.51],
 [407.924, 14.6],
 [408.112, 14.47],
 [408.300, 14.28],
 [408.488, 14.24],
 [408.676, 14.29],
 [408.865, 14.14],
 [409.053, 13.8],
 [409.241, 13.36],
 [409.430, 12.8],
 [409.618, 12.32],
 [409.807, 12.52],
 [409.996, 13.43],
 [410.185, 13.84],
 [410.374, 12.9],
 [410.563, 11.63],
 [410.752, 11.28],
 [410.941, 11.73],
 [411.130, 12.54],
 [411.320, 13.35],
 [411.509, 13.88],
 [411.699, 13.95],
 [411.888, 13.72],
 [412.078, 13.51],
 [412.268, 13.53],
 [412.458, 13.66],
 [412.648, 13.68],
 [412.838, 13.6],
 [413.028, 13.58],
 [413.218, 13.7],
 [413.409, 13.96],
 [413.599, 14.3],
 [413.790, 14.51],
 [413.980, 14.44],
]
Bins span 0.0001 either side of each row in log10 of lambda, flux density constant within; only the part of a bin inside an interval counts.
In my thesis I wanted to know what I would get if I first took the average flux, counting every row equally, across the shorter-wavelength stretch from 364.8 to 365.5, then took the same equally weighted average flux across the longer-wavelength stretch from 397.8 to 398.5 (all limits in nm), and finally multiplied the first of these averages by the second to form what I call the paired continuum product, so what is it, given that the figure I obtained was 147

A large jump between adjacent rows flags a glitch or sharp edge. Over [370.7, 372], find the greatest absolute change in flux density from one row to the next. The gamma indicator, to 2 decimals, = 0.20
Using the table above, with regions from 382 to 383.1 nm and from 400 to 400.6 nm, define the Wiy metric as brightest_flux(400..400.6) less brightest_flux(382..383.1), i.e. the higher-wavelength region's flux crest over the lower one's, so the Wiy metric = 1.9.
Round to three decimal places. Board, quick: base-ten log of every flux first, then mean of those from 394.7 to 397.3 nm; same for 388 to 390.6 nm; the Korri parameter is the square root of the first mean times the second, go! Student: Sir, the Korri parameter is 1.110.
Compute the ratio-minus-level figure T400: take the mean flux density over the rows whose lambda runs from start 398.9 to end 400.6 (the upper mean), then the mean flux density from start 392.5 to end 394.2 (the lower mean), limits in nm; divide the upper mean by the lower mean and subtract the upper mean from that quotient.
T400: -13.9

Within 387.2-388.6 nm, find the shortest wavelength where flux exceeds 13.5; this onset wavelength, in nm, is 387.239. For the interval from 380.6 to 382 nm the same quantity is 380.872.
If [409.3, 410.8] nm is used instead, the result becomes 410.185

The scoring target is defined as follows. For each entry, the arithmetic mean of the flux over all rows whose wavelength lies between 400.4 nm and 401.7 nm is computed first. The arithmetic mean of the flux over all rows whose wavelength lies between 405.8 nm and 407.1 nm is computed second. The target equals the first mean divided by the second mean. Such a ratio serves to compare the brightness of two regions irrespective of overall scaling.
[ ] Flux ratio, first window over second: 1.04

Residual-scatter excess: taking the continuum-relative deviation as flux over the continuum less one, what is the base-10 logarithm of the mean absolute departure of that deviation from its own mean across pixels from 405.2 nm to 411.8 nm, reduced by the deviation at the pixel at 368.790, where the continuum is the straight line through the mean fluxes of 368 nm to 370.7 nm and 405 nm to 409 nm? -1.25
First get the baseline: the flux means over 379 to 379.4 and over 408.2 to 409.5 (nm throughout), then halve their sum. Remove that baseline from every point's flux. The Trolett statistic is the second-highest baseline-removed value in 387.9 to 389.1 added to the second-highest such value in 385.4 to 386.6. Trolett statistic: 1.7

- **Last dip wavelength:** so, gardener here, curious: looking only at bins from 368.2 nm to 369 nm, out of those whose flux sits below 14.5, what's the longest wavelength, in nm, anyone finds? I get 368.960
